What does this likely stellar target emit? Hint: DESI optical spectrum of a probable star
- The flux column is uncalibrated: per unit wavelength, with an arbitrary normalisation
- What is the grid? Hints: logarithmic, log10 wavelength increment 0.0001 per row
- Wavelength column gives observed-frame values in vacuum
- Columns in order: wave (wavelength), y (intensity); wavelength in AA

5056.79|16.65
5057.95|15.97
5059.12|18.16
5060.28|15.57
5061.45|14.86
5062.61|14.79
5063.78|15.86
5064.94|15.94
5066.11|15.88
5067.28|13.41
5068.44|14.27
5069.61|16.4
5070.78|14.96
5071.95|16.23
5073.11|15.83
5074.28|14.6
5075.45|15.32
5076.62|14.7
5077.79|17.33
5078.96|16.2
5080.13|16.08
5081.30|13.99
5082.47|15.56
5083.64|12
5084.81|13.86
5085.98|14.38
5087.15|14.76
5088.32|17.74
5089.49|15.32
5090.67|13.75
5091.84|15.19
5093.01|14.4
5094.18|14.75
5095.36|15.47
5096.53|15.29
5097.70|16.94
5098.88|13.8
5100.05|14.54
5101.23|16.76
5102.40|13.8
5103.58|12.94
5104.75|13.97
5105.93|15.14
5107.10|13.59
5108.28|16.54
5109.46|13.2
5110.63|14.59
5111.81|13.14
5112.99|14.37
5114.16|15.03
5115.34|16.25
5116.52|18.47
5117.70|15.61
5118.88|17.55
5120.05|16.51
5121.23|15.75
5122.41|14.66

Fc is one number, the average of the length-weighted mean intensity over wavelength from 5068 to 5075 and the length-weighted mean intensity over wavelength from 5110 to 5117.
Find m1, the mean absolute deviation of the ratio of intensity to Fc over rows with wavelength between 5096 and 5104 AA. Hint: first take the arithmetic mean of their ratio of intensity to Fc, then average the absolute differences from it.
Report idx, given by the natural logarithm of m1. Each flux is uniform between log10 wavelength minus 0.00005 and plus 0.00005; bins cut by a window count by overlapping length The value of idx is -2.5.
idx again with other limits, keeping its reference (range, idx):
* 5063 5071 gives -2.9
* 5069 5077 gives -3.2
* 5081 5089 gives -2.5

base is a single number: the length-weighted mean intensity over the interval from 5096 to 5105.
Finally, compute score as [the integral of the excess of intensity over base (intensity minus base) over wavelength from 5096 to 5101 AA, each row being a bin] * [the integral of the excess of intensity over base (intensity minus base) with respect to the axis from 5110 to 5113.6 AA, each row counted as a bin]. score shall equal -6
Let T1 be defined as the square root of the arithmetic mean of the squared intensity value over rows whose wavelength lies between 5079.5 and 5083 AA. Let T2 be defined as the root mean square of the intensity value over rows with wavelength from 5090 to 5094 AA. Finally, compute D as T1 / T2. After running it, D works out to 1.05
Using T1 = 15.2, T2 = 14.5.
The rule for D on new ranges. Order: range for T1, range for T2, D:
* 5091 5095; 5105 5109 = 0.98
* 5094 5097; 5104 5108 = 1.06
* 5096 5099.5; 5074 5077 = 1.03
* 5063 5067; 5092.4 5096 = 1.07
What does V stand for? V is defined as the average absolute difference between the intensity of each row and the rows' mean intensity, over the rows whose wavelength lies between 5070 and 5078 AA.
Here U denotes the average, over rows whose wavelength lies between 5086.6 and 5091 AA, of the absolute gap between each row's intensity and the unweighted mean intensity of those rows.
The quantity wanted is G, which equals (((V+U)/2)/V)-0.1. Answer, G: 1.16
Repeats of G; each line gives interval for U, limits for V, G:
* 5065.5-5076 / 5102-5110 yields 0.82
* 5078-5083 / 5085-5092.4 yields 0.81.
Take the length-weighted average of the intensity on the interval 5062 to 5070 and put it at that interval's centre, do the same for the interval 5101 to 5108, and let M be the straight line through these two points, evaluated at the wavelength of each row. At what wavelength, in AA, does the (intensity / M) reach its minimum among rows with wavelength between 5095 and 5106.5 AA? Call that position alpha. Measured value 5103.58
